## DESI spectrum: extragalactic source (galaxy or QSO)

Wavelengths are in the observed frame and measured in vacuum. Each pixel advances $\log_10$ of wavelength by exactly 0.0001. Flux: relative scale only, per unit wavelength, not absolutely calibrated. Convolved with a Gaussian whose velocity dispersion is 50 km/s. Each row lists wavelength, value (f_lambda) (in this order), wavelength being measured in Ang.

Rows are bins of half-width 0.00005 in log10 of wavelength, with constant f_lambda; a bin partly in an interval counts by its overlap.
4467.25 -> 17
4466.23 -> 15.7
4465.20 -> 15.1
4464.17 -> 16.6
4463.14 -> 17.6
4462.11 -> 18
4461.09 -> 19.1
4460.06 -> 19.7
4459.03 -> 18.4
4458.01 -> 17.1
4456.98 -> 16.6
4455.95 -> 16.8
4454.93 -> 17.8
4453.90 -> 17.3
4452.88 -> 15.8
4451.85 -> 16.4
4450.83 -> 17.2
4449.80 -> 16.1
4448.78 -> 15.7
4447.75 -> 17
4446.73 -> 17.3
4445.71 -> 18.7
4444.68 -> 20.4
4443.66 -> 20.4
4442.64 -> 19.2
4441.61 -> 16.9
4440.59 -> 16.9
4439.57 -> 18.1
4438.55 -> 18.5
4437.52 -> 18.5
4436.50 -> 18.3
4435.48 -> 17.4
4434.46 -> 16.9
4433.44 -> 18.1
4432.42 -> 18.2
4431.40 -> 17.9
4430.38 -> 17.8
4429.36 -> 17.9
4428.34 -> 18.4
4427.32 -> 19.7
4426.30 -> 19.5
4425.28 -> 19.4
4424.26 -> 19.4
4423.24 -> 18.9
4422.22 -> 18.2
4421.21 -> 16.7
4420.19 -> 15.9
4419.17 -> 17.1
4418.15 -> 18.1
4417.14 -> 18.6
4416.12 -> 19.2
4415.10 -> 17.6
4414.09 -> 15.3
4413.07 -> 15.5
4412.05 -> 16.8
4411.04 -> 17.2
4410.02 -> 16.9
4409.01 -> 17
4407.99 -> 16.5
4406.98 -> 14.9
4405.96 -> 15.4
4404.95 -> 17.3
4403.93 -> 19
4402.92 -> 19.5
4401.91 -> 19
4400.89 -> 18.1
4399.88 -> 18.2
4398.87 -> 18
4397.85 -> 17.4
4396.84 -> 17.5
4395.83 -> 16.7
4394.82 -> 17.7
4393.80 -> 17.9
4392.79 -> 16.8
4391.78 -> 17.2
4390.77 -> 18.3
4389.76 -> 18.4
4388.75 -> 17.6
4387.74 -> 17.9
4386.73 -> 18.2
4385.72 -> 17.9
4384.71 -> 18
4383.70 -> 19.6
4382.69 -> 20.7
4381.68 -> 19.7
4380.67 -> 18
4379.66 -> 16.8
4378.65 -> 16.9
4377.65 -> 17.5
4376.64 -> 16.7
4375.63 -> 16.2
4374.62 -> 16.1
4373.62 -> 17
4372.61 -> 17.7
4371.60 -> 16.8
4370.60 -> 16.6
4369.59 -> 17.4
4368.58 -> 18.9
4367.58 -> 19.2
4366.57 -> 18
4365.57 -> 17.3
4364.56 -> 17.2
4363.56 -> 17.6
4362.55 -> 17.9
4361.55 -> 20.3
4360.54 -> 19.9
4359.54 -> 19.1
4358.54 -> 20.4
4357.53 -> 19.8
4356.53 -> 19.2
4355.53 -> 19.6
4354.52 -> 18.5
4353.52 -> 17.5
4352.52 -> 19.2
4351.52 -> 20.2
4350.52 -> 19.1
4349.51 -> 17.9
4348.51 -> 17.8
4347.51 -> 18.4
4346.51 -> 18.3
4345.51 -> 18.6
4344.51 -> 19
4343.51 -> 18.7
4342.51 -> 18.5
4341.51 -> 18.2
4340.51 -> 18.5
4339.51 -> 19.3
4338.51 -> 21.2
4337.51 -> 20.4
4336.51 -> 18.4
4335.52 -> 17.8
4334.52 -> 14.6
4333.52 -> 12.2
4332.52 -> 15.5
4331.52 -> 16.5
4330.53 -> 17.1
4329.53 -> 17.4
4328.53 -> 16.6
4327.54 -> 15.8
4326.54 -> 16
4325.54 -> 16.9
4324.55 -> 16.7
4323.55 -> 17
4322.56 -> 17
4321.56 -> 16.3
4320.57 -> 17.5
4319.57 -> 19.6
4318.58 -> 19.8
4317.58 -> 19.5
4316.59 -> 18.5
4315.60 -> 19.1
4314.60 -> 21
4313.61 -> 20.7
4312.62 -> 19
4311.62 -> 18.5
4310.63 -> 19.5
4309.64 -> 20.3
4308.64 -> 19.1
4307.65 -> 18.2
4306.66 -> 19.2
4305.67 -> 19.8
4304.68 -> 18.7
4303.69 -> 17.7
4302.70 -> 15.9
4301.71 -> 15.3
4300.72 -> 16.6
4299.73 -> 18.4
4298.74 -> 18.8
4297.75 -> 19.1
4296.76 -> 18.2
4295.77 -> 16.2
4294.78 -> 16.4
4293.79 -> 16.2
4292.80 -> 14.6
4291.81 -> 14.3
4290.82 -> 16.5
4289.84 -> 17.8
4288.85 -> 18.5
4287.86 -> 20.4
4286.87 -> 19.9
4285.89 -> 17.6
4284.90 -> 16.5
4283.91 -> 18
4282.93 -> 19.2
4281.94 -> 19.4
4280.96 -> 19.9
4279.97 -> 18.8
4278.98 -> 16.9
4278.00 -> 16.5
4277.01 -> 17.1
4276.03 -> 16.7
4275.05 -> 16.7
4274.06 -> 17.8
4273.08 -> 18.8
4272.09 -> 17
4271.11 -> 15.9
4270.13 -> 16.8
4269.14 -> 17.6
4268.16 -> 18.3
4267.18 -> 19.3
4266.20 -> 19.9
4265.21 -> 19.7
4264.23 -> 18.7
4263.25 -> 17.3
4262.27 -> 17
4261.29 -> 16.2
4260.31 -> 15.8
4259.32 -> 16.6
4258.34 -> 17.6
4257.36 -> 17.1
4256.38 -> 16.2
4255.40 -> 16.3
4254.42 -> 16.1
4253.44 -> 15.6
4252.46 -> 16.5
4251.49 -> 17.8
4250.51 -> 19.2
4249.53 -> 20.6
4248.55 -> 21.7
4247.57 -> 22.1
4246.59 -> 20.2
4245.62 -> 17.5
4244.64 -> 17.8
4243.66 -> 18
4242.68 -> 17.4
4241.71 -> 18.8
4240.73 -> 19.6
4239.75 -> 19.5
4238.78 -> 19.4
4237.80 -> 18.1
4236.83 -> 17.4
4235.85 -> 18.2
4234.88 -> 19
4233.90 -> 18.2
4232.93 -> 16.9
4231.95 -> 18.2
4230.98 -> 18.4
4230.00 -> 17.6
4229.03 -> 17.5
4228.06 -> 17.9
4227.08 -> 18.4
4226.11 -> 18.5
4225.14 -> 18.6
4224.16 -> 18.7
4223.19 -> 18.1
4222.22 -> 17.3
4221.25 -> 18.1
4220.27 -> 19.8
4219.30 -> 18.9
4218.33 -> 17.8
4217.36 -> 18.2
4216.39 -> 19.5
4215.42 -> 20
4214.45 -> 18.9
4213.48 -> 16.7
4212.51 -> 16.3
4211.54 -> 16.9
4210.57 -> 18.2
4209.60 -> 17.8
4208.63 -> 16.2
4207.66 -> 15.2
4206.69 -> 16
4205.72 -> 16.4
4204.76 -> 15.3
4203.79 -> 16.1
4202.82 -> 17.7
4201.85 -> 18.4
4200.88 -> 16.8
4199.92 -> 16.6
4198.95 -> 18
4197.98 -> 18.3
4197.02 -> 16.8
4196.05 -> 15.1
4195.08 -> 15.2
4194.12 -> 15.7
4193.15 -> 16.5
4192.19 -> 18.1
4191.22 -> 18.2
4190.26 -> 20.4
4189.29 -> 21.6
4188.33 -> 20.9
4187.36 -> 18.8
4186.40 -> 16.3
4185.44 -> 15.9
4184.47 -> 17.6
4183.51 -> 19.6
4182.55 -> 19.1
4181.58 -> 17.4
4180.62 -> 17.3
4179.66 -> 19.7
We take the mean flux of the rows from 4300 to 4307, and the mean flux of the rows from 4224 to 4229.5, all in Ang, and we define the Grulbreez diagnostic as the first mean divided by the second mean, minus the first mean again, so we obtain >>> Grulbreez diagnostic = -16.6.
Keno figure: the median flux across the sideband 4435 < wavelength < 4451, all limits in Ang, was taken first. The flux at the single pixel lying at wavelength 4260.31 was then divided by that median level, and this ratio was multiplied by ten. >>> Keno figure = 8.9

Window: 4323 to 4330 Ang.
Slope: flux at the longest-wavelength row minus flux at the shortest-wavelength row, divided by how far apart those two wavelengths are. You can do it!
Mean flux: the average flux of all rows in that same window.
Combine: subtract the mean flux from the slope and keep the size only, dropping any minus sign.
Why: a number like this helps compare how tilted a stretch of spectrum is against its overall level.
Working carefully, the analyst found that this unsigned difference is 16.6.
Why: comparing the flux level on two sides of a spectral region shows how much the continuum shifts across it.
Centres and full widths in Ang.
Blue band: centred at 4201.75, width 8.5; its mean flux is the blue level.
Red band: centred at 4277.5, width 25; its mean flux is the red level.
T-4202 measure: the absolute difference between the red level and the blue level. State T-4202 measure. 1.0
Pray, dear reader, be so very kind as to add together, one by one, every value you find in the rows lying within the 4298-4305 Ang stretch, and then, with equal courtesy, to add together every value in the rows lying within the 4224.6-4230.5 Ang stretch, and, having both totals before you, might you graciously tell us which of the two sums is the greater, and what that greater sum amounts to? 121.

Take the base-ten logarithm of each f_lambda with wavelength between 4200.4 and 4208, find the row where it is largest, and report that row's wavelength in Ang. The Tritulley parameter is 4201.85 Ang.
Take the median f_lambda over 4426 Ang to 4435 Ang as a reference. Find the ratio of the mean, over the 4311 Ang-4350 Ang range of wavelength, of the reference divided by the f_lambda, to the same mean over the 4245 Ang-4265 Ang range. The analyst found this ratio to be 0.99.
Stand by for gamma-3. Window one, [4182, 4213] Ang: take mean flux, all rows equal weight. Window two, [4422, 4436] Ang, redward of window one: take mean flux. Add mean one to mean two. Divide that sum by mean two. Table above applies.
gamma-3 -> 1.94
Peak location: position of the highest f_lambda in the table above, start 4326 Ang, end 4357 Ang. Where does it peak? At 4338.51 Ang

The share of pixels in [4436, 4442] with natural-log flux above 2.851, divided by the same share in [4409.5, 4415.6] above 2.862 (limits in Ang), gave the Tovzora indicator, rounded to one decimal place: 4.0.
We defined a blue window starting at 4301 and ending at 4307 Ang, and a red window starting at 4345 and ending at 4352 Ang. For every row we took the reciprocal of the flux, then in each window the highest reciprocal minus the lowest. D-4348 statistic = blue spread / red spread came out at 2.23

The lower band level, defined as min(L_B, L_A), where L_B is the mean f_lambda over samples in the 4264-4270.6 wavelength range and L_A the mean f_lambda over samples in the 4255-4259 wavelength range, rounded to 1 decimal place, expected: 16.8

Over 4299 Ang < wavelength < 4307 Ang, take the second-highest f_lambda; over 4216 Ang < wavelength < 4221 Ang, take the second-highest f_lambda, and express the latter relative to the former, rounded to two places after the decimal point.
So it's 1.02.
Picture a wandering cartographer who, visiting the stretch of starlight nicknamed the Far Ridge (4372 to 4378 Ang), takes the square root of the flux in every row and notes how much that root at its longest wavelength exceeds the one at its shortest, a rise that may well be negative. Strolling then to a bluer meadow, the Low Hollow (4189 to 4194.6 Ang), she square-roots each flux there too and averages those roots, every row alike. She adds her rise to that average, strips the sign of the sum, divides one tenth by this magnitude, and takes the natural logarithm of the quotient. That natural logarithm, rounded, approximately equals -3.75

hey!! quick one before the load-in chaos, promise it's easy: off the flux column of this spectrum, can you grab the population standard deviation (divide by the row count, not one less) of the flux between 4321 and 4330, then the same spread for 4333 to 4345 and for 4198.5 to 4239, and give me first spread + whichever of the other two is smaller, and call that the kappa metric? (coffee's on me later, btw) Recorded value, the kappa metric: 1.62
